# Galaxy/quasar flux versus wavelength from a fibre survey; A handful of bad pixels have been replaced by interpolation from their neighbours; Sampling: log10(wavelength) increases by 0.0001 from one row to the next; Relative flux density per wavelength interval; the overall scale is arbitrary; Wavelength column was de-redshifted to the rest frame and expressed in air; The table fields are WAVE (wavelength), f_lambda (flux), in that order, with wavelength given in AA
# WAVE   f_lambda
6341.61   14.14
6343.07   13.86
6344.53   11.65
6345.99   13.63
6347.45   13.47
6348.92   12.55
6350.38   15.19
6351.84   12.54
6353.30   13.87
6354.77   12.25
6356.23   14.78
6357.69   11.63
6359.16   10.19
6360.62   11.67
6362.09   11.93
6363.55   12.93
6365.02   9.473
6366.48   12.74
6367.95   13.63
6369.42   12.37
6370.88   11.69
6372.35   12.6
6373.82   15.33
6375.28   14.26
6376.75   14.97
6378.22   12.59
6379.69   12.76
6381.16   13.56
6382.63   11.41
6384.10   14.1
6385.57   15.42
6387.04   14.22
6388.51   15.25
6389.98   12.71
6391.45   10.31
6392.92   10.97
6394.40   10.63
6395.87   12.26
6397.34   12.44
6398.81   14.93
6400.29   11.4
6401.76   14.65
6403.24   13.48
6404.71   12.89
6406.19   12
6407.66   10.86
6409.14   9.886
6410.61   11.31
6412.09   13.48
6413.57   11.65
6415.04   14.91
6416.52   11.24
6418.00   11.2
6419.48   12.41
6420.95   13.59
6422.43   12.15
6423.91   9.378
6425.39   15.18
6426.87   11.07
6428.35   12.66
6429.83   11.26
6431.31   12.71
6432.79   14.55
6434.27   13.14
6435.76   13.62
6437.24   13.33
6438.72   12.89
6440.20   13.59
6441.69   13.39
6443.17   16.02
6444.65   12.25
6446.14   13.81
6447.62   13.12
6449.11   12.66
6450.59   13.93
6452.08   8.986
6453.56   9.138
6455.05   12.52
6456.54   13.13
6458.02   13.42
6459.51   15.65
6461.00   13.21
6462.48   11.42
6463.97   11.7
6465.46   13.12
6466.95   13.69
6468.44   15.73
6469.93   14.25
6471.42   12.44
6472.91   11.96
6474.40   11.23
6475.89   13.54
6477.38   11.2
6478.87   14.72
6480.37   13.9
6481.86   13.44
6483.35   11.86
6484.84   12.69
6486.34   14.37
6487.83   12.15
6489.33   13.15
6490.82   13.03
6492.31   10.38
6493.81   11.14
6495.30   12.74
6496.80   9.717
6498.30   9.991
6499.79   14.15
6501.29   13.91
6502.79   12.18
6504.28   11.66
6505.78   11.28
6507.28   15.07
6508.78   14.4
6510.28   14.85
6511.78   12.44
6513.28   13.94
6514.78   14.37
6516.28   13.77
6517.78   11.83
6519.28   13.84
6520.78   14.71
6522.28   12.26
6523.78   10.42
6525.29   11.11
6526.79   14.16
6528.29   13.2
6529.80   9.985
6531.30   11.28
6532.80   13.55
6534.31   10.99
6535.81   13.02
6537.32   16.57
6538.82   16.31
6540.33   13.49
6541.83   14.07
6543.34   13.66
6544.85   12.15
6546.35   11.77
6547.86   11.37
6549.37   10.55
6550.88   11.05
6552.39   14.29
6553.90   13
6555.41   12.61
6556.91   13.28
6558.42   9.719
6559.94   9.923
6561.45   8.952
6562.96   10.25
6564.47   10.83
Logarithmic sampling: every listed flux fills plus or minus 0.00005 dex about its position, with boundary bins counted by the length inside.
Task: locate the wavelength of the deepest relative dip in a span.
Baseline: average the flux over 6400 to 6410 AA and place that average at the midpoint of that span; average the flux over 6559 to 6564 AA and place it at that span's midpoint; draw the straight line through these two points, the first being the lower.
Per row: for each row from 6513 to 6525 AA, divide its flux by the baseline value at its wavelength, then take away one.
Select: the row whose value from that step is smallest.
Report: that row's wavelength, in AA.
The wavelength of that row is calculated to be 6523.78 AA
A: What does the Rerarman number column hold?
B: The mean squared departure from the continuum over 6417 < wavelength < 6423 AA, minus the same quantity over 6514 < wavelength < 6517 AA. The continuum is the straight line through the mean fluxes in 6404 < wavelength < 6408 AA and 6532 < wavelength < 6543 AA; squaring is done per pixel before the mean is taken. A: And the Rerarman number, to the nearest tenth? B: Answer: 0.5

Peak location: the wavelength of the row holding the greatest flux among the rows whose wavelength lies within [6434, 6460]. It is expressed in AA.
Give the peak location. 6443.17 AA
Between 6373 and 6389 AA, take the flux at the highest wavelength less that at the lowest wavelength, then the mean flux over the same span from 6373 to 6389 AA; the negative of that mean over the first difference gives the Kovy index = 175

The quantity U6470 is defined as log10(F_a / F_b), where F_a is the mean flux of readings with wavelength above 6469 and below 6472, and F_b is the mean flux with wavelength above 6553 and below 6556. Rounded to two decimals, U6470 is 0.02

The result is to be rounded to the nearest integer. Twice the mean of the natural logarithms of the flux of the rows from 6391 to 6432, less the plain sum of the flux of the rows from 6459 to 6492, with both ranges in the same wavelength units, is -283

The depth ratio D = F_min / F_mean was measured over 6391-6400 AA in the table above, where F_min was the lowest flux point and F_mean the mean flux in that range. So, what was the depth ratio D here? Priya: 0.86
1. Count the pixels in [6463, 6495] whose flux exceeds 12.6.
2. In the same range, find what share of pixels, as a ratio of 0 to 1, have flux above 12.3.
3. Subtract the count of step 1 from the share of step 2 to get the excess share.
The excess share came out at -11.4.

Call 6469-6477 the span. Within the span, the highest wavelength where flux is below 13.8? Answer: 6475.89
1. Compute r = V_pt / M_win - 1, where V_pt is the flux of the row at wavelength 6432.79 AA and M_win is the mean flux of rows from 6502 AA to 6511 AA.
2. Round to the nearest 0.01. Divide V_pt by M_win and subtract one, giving 0.10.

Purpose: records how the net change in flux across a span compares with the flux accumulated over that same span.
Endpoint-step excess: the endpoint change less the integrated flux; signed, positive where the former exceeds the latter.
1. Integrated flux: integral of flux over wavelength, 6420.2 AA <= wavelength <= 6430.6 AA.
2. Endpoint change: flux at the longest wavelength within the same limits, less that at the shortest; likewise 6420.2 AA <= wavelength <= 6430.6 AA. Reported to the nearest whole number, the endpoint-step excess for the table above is -129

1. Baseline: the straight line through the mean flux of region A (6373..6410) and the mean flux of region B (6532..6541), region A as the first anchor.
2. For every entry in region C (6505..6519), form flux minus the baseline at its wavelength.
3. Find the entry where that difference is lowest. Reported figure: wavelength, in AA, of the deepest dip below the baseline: 6505.78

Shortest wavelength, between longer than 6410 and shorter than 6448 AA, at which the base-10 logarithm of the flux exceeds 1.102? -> 6412.09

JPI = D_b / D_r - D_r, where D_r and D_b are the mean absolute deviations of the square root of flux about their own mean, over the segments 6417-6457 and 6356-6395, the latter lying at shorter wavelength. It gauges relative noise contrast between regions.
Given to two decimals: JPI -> 0.93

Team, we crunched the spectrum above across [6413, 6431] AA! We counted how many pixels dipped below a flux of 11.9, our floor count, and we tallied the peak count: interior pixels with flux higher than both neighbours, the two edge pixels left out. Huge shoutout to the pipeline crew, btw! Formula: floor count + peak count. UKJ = 10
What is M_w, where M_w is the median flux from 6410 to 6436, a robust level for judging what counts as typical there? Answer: 12.5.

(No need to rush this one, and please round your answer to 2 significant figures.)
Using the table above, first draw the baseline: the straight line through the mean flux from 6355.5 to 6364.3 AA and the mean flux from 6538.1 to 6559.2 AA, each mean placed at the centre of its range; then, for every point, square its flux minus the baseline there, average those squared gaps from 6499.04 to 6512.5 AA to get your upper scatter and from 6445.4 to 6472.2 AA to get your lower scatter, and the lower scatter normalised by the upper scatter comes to 1.3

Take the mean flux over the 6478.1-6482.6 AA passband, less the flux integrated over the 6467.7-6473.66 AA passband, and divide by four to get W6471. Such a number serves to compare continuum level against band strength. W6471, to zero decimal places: -17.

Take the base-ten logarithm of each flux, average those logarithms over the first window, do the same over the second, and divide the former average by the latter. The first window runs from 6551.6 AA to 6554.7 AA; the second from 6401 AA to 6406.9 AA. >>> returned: 1.01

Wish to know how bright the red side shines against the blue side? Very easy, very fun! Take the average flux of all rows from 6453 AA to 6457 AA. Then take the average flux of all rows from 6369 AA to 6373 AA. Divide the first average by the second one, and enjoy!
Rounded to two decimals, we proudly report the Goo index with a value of 0.95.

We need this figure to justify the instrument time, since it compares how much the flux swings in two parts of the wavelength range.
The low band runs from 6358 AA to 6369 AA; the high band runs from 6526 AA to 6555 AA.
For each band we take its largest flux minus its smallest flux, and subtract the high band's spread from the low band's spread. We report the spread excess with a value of -2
